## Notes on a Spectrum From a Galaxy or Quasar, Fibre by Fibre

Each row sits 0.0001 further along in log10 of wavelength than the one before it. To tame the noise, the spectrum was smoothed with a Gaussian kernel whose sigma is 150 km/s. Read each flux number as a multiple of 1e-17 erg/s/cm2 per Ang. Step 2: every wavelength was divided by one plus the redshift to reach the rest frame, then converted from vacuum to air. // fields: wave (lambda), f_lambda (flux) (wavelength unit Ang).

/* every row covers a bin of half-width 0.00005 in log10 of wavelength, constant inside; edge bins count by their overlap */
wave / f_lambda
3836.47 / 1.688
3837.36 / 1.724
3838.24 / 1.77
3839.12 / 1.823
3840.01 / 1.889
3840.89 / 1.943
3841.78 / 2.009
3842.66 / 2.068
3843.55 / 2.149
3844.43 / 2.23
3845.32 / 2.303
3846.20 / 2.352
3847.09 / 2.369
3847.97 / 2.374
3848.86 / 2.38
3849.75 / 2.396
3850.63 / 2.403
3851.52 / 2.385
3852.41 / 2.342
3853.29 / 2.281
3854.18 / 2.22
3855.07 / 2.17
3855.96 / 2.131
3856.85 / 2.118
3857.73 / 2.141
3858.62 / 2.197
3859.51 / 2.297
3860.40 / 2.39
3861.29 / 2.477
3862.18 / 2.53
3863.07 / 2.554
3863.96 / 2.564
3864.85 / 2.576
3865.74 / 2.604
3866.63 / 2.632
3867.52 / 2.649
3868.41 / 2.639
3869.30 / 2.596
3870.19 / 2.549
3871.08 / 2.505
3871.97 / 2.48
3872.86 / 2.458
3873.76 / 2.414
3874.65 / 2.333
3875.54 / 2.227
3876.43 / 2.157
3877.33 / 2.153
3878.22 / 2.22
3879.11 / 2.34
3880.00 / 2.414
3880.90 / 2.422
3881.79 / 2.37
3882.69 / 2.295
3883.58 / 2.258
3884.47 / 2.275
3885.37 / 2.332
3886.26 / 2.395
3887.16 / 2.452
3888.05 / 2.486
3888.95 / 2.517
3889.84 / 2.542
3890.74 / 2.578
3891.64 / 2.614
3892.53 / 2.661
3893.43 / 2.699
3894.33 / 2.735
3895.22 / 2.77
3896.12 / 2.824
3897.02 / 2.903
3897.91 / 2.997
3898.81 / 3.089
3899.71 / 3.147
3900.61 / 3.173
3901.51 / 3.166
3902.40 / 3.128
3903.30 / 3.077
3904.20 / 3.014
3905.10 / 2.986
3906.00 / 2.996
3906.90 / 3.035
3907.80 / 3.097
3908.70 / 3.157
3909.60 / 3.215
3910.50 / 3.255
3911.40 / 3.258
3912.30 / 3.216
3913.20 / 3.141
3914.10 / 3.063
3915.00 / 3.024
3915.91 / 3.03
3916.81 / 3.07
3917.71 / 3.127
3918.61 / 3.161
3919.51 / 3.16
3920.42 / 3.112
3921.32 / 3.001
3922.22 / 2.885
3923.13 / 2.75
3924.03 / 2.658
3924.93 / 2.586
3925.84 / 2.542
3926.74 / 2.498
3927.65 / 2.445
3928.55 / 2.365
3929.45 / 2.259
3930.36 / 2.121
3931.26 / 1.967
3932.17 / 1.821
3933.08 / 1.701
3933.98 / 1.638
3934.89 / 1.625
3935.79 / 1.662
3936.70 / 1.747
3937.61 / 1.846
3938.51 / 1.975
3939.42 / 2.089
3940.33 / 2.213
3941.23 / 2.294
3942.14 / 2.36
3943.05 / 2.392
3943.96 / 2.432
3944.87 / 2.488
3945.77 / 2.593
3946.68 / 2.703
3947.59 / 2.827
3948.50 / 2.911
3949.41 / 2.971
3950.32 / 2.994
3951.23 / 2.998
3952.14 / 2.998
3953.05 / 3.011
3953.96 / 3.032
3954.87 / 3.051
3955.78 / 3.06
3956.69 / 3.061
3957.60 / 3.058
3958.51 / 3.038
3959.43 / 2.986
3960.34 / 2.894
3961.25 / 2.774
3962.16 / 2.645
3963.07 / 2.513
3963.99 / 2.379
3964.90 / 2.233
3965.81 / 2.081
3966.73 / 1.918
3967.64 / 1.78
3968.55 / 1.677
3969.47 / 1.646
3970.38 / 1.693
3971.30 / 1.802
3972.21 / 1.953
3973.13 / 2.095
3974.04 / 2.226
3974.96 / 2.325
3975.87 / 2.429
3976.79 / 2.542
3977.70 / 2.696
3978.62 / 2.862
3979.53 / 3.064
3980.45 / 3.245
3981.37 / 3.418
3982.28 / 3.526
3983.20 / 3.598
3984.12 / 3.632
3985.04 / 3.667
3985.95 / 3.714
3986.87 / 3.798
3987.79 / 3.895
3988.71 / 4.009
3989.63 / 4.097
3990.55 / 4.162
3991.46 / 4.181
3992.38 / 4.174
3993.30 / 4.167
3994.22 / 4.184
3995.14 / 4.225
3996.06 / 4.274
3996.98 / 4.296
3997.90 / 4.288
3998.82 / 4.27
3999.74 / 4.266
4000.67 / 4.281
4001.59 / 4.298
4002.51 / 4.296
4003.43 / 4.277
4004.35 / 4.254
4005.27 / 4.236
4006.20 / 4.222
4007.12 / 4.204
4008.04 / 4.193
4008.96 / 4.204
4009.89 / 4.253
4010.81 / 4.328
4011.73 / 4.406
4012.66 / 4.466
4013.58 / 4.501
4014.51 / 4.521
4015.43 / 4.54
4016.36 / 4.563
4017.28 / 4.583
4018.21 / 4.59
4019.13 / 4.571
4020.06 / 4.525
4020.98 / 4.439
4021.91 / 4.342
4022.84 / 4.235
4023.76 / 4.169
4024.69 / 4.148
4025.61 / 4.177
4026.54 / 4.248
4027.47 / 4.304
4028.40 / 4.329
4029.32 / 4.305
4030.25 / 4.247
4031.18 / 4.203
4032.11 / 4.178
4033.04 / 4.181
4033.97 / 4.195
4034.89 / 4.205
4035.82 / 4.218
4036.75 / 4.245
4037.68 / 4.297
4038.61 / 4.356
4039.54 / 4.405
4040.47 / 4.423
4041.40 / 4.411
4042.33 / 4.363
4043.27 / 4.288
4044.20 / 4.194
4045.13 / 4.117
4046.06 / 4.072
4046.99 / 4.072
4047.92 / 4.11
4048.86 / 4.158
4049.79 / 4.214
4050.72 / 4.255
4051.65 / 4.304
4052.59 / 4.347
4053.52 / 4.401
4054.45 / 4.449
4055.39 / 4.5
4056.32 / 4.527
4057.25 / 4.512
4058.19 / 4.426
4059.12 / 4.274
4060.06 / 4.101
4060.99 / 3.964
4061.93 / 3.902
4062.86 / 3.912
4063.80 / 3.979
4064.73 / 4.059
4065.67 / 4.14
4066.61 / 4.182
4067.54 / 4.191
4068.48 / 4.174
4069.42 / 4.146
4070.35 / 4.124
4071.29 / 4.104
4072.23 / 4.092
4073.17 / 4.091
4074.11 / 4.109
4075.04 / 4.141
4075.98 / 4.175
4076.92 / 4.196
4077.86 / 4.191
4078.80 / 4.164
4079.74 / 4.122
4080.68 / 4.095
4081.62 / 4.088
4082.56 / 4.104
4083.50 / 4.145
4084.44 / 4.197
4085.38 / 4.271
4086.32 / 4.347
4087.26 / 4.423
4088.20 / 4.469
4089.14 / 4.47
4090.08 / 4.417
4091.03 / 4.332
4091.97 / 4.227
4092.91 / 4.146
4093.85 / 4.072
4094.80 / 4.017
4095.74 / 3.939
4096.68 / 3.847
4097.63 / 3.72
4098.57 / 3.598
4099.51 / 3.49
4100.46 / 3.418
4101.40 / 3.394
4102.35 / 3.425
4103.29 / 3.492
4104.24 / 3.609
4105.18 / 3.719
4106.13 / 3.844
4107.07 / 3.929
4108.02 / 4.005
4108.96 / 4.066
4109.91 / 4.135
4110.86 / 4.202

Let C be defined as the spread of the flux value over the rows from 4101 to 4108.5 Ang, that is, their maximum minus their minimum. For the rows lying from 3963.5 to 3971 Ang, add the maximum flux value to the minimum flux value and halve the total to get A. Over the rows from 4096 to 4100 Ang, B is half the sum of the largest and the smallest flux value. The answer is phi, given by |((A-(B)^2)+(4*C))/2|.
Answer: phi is 4.5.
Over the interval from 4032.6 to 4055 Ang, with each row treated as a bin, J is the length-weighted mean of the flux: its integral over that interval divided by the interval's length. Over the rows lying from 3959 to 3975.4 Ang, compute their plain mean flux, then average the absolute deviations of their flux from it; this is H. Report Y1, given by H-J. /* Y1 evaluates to -3.9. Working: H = 0.35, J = 4.3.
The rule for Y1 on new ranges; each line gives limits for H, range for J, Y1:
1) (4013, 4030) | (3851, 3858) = -2.1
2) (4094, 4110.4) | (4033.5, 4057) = -4.1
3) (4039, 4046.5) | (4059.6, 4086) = -4.0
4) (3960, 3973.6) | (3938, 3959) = -2.4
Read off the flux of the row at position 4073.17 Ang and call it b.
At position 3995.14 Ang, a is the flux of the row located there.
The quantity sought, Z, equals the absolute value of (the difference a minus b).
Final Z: 0.13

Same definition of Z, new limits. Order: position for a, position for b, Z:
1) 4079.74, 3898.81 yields 1.03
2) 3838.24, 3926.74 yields 0.73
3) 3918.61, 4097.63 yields 0.56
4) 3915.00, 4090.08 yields 1.39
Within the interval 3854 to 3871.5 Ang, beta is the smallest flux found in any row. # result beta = 2.118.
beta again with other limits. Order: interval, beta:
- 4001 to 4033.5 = 4.148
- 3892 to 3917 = 2.661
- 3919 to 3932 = 1.967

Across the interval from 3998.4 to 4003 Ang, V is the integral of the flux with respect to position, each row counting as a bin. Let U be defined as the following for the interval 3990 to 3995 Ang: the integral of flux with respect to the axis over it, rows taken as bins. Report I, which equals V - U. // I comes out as -1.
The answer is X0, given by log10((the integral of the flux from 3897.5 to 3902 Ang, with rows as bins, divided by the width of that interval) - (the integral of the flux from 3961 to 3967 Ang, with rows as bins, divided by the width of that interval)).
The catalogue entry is -0.1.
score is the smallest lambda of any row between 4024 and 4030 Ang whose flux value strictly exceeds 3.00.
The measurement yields 4024.69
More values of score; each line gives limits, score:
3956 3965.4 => 3956.69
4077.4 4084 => 4077.86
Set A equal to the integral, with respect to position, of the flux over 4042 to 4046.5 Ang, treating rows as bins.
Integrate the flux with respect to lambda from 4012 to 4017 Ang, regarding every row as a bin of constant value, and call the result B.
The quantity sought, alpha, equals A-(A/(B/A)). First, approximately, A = 18.9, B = 22.6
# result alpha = 3.1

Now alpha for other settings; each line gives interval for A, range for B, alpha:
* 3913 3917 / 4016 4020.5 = 5.0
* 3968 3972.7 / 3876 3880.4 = 1.4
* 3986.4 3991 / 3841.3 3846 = -14.7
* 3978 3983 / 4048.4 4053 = 2.8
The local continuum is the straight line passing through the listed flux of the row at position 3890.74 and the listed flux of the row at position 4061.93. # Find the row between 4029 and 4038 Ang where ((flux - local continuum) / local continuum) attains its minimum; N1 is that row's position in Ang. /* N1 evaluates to 4033.04 Ang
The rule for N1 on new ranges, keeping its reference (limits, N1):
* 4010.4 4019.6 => 4010.81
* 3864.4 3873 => 3872.86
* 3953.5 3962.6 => 3962.16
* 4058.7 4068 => 4061.93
